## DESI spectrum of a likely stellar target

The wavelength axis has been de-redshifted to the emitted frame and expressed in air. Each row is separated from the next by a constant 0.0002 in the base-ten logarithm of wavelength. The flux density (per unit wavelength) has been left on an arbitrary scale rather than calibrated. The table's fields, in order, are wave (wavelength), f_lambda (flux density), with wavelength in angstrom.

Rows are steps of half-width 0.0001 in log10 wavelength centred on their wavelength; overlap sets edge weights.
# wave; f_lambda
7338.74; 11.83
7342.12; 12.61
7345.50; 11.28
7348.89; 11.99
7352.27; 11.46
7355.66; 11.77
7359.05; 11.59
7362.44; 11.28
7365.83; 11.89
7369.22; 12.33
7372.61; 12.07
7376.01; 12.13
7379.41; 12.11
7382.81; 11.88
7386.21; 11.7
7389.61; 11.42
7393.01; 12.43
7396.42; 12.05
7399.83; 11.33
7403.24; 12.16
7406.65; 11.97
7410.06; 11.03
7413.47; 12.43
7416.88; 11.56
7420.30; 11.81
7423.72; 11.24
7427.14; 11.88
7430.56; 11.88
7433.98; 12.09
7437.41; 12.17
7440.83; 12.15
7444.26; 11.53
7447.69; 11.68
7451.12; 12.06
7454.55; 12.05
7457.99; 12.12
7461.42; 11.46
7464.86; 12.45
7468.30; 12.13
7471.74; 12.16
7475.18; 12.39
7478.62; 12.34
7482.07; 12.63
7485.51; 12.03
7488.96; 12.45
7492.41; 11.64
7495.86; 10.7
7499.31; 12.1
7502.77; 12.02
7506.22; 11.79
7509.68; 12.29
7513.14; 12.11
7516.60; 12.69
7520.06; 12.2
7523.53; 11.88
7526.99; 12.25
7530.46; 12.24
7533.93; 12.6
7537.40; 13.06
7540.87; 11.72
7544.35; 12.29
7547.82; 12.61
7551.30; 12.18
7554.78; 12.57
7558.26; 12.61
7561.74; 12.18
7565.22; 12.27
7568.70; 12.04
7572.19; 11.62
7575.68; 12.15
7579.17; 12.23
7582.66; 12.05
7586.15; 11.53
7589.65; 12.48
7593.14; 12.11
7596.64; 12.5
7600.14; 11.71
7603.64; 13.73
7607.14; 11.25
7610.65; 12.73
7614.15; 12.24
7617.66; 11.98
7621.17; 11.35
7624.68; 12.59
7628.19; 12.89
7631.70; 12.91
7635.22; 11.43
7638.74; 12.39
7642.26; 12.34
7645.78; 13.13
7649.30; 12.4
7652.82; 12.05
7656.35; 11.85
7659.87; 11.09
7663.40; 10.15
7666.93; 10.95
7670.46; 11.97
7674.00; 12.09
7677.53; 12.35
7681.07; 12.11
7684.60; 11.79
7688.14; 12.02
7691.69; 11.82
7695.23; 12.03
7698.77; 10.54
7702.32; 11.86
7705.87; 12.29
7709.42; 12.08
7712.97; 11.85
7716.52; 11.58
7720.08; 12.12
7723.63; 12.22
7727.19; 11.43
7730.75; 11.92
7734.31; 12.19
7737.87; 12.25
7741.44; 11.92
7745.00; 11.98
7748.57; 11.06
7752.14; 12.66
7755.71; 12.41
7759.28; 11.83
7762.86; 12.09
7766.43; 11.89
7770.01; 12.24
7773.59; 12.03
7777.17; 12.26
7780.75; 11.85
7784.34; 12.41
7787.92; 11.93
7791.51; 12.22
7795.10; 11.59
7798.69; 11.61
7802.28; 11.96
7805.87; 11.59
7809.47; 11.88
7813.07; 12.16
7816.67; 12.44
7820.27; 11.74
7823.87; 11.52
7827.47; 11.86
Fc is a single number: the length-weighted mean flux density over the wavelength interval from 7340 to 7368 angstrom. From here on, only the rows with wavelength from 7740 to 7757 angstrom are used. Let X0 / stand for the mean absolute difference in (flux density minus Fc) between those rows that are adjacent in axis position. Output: 0.71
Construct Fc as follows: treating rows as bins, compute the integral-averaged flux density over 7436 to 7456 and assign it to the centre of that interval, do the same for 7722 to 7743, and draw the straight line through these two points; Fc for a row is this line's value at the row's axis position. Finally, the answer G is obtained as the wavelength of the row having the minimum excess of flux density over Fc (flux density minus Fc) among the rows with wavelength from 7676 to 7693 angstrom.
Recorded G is 7684.60 angstrom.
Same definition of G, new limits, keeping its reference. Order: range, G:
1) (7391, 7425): 7410.06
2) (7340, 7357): 7345.50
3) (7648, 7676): 7663.40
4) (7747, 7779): 7748.57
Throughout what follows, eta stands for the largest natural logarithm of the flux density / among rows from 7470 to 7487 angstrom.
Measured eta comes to 2.54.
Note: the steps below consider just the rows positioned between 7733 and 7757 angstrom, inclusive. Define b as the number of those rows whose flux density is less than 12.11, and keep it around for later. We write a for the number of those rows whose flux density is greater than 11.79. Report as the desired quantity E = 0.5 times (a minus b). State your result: 1.5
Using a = 6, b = 3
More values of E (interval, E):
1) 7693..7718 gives -0.5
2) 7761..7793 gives 2.0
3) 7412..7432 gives -0.5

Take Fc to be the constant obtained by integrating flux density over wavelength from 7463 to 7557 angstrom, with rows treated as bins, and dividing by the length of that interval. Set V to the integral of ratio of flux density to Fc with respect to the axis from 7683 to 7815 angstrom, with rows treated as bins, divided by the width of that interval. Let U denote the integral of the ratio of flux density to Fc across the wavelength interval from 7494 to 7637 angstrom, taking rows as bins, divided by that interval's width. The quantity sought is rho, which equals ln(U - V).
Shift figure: -3.9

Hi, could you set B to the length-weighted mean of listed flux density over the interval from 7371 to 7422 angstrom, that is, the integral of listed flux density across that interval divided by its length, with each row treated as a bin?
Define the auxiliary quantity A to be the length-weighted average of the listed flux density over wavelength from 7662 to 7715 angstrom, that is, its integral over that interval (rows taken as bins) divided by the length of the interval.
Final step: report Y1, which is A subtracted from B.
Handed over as 0.13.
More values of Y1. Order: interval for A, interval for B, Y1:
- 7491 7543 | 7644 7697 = -0.23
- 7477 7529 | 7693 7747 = -0.19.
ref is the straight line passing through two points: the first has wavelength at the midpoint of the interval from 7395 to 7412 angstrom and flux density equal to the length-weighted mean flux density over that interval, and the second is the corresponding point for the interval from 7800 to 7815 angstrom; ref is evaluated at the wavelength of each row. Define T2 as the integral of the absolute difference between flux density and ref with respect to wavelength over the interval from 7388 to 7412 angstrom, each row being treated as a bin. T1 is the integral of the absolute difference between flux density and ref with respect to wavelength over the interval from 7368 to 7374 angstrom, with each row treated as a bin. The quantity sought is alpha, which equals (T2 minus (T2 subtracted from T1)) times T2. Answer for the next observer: 200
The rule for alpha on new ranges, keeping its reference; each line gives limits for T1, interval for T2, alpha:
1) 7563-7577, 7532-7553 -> 314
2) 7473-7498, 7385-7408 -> 11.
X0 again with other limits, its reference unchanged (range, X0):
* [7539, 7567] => 0.32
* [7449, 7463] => 0.25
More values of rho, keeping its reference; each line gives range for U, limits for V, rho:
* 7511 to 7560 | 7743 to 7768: -3.5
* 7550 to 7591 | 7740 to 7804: -4.3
